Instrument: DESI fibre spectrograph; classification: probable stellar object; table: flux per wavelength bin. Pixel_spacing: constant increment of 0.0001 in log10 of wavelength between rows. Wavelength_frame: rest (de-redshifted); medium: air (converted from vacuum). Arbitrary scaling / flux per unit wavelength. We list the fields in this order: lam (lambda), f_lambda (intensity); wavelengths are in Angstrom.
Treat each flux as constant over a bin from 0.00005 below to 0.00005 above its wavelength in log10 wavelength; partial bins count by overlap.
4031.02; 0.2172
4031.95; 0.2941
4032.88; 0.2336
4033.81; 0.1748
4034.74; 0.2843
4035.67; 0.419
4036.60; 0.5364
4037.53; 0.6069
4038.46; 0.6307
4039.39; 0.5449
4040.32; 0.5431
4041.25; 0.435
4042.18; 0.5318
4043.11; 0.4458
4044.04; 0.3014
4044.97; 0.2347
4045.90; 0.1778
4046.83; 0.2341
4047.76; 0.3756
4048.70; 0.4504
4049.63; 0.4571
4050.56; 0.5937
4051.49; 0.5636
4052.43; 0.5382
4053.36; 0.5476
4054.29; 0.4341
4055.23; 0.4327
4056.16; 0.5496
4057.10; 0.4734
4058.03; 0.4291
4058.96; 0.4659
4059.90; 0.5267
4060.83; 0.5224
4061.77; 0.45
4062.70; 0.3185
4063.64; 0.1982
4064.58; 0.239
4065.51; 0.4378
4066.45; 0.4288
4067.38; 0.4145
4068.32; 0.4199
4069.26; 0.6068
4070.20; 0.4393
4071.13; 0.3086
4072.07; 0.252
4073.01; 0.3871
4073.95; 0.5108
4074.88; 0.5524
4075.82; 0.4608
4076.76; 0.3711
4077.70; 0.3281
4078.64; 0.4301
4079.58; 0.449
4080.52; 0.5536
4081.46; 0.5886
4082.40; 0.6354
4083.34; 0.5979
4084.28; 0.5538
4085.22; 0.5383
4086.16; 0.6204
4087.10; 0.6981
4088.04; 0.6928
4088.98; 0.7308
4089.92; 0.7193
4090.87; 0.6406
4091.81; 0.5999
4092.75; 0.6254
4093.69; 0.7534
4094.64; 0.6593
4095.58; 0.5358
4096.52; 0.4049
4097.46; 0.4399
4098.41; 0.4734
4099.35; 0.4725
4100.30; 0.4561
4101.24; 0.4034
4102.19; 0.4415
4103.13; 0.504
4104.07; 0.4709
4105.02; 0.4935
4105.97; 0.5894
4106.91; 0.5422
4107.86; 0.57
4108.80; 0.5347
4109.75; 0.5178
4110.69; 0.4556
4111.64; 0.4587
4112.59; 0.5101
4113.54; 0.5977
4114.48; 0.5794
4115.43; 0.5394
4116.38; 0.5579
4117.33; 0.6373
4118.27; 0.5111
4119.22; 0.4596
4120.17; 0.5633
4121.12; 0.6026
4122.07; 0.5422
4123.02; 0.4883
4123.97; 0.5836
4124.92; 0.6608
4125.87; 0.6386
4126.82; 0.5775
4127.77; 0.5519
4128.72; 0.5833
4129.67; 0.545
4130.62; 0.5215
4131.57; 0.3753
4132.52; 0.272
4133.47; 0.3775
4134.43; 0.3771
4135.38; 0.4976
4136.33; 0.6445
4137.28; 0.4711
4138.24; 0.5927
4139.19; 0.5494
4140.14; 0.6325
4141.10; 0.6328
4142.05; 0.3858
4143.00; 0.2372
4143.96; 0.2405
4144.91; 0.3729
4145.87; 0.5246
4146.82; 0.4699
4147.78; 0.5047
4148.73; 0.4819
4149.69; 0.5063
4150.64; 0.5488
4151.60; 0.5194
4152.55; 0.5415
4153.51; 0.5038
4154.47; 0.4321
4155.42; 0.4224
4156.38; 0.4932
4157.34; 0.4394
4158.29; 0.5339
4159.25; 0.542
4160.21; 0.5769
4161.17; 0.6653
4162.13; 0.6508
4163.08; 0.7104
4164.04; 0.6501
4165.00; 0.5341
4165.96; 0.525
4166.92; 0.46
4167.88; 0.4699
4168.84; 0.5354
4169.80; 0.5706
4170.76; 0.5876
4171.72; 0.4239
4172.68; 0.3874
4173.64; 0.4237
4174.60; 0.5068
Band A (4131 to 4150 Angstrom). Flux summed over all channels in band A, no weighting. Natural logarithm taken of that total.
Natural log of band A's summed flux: 2.21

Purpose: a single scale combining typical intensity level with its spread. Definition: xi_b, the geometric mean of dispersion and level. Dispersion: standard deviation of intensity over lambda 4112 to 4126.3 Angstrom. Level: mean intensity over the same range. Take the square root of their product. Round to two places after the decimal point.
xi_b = 0.18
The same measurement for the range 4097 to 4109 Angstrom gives 0.16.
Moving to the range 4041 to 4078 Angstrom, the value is 0.22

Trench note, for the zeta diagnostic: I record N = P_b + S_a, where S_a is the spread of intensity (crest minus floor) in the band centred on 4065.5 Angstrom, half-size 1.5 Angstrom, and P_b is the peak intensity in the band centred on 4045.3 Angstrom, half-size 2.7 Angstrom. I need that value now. 0.64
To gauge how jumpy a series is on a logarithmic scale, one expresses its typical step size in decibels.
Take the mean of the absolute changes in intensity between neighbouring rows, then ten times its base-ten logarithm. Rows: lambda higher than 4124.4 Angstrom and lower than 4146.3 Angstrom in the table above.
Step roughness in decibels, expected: -10.6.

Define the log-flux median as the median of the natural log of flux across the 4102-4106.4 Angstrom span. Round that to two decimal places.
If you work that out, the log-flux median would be -0.71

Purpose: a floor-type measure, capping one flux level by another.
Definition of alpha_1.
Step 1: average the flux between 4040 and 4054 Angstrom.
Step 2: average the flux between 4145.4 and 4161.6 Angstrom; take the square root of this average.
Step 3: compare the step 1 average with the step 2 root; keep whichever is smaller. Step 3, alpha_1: 0.43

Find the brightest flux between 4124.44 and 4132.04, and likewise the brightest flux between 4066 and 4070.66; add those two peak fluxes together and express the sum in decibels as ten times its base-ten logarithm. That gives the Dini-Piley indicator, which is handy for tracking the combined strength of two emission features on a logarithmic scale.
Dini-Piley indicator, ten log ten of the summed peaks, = 1.0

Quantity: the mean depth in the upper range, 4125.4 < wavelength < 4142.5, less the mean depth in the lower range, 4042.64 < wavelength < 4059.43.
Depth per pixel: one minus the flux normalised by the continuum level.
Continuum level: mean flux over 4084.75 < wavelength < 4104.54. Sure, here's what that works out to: -0.15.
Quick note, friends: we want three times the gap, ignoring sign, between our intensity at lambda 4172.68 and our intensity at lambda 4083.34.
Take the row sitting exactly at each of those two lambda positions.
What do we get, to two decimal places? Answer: 0.63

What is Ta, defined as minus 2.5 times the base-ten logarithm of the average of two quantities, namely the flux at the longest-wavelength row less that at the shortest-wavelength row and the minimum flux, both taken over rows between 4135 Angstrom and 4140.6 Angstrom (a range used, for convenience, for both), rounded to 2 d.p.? 1.30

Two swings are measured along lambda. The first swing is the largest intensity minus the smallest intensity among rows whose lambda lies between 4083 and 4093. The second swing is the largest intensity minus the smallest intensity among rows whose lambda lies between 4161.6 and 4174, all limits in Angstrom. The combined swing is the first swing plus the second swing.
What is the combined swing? 0.52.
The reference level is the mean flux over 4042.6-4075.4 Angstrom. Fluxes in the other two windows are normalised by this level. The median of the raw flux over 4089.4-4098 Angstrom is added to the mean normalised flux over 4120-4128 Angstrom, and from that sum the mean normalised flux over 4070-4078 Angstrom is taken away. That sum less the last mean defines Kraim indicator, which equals 1.0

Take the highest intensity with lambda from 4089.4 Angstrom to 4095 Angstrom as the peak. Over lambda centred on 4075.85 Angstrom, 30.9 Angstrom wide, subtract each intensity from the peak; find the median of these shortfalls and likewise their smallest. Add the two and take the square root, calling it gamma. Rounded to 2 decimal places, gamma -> 0.56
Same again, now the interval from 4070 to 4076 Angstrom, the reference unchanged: 0.72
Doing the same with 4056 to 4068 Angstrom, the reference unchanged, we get 0.72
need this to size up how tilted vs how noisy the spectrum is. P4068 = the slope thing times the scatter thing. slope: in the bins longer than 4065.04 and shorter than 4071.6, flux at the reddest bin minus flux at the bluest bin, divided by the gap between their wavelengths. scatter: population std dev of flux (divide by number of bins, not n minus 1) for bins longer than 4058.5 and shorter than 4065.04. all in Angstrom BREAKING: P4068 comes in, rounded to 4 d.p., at -0.0029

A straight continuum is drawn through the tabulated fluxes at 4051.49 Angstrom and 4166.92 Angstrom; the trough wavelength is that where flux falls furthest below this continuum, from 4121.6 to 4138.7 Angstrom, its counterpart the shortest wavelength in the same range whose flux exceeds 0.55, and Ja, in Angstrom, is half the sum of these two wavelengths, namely 4128.2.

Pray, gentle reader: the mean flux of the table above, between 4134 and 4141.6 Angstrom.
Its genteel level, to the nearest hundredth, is 0.55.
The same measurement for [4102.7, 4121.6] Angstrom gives 0.53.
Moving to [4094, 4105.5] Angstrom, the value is 0.48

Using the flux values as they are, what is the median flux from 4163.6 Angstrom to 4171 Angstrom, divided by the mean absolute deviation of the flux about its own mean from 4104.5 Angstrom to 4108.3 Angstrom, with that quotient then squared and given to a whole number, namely 299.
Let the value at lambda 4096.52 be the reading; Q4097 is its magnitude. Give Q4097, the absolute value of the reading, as 0.40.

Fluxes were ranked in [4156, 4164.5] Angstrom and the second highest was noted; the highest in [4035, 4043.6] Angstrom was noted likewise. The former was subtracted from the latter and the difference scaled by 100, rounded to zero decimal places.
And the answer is -3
